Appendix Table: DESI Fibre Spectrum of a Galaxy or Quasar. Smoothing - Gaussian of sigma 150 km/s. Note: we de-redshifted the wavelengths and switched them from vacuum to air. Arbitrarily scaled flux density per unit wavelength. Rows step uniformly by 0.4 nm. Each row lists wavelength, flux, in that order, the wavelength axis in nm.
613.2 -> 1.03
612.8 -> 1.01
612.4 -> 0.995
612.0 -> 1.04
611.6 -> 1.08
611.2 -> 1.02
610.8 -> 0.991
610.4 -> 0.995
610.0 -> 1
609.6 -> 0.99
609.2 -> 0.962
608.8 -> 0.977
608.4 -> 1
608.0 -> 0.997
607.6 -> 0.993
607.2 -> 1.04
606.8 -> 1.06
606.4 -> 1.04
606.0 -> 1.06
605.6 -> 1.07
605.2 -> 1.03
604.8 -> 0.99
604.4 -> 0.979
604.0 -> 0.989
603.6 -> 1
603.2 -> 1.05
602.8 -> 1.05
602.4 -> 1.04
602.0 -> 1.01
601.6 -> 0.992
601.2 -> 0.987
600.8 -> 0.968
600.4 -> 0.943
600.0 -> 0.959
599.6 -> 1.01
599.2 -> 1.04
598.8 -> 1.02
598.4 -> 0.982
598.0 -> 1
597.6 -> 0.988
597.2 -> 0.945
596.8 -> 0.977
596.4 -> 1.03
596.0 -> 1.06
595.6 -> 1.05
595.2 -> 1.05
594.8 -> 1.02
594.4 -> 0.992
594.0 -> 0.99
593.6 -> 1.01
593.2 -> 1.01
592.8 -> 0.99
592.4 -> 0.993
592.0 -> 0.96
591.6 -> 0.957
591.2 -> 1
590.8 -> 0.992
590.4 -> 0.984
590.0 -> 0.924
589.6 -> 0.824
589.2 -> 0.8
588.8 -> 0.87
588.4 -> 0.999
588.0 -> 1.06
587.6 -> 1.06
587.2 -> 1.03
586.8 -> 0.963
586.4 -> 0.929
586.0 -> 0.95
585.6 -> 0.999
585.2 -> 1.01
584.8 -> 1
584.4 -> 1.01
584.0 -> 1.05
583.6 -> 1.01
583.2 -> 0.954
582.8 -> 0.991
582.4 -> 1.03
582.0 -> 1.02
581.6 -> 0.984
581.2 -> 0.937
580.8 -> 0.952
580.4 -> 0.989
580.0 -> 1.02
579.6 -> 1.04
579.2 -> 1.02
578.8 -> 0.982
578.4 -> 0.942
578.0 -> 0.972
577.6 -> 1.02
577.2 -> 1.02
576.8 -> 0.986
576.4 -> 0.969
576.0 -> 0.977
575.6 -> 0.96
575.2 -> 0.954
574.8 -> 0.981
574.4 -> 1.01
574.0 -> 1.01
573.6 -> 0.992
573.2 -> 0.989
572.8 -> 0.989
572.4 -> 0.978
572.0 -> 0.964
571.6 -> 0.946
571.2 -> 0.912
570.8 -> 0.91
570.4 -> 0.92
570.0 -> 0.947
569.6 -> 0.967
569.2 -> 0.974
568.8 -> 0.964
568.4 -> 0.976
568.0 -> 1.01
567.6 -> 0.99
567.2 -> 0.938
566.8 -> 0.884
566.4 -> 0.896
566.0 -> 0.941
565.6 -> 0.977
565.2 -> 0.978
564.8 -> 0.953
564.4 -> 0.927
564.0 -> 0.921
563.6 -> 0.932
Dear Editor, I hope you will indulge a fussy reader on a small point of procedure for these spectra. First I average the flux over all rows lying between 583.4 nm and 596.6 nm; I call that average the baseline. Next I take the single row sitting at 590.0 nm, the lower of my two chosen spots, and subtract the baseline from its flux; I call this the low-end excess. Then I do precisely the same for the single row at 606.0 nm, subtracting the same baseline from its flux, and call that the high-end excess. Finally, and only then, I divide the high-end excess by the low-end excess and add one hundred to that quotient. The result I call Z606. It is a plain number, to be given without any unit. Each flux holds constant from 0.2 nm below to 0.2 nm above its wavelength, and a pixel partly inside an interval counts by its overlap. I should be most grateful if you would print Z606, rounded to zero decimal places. 99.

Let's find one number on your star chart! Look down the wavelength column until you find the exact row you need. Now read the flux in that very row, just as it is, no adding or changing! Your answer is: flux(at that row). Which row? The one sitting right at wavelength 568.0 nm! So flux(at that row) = 1.01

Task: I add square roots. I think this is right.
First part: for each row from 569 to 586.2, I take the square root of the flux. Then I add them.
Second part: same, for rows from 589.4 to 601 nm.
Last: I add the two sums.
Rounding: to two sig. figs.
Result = 71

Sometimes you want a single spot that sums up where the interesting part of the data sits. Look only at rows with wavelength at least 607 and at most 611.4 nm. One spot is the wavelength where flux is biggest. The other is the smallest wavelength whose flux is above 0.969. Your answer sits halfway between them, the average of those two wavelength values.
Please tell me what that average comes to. 607.20 nm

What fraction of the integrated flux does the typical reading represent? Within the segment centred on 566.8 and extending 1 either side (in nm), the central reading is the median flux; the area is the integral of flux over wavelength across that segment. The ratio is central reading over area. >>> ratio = 0.504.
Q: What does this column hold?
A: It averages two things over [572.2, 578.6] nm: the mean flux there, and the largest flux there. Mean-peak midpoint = 1.00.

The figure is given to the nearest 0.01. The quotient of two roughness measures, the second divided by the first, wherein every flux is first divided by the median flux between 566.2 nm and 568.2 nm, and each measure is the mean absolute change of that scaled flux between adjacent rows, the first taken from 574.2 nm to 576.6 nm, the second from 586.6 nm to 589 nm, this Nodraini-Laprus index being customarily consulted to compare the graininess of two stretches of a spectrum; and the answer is 3.30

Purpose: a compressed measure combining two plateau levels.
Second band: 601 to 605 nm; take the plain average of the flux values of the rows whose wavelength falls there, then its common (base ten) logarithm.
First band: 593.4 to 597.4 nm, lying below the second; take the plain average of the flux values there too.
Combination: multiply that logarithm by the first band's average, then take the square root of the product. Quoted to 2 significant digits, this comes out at 0.062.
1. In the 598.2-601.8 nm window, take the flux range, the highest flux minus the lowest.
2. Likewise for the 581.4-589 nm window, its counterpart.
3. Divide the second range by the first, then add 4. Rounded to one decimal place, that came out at 6.0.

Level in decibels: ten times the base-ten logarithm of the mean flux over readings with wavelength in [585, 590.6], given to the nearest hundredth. -0.19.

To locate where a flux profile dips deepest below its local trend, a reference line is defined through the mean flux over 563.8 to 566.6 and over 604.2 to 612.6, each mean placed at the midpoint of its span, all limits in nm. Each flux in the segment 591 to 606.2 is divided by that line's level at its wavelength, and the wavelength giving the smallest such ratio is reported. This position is 600.4 nm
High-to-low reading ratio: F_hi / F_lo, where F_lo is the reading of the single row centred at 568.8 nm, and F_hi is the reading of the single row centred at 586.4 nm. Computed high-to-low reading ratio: 0.96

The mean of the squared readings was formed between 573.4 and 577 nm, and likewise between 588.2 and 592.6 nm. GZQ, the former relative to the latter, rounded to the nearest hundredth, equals 1.09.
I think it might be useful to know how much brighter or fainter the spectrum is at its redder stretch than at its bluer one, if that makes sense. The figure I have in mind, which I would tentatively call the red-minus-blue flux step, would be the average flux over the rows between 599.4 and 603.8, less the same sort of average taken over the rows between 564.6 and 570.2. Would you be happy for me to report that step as 0.04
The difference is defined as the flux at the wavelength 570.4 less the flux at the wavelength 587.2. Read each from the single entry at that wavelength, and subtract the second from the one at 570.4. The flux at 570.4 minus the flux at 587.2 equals -0.11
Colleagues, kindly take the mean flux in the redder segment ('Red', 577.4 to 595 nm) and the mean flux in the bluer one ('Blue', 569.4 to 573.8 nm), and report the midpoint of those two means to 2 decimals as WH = 0.97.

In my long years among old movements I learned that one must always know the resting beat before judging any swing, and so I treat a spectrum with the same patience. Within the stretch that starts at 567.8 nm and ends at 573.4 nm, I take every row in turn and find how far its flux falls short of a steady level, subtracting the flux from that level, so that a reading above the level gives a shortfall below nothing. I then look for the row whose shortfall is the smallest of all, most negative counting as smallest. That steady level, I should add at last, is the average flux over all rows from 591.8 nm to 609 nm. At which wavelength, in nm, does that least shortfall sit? 568.0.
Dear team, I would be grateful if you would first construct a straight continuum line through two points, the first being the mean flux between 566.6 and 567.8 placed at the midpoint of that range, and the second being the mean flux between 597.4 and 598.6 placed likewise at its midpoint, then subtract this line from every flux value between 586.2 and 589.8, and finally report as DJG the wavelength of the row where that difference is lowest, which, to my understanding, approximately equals 589.2 nm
